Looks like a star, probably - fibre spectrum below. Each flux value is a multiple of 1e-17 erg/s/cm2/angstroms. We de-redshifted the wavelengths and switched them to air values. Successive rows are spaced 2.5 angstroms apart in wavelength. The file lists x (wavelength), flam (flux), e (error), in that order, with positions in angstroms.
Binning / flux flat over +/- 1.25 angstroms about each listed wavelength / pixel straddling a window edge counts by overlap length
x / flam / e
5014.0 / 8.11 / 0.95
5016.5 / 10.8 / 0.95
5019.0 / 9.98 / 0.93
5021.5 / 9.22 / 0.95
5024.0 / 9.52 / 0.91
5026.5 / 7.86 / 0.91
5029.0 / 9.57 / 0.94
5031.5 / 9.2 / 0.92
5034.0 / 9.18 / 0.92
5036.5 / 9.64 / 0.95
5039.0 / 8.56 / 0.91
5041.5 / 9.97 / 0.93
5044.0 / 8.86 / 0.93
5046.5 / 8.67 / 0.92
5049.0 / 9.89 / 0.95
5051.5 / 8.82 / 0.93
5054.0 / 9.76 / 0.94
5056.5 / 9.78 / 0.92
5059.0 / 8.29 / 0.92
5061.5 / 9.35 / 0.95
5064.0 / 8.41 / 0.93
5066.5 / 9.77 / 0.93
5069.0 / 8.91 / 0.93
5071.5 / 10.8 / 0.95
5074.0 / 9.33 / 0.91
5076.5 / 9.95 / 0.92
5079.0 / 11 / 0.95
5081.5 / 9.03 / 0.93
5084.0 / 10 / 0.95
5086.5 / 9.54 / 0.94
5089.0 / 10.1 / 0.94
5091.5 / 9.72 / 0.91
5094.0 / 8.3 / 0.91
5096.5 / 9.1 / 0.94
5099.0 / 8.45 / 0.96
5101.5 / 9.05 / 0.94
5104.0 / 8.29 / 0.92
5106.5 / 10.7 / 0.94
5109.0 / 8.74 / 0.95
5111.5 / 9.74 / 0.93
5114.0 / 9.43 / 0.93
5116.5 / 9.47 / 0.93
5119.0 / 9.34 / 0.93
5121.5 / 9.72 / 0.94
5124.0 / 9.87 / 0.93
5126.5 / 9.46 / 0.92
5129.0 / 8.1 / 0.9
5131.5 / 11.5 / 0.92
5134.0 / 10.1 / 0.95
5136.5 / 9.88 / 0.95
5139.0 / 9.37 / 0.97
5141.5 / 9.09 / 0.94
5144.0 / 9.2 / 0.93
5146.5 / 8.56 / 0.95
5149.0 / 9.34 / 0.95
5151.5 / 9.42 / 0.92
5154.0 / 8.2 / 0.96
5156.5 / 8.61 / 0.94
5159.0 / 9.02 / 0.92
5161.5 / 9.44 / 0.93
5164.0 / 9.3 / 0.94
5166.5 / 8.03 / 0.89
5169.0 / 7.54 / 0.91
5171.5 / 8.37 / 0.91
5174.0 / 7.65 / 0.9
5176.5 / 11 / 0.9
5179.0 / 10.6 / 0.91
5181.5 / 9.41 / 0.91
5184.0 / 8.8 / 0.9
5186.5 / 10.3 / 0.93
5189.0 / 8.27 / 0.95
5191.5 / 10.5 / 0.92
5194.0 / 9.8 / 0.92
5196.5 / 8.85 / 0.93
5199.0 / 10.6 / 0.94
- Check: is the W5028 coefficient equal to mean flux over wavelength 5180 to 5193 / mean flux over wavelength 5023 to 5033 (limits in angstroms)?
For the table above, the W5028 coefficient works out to 1.05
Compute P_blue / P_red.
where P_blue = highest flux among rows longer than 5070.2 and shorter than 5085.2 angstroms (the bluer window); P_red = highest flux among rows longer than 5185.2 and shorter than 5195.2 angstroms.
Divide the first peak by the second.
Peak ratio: 1.05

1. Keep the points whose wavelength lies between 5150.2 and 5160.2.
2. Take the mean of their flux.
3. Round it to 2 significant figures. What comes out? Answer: 8.8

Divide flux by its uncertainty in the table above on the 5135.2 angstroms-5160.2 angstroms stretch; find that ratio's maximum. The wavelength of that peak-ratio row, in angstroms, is 5136.5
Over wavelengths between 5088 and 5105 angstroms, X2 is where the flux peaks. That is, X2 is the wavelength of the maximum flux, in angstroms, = 5089.0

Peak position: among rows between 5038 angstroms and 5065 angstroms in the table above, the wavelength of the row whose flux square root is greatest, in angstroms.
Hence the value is 5041.5 angstroms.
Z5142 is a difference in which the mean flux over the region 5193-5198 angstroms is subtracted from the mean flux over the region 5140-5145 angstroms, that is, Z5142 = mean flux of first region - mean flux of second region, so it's -0.2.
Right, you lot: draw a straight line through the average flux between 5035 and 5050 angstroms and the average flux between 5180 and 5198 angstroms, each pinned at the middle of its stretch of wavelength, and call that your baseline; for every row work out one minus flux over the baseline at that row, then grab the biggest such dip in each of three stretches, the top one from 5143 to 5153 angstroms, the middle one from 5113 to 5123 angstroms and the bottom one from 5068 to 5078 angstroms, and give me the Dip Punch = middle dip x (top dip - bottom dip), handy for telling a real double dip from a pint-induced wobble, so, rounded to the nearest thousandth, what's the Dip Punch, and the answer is 0.000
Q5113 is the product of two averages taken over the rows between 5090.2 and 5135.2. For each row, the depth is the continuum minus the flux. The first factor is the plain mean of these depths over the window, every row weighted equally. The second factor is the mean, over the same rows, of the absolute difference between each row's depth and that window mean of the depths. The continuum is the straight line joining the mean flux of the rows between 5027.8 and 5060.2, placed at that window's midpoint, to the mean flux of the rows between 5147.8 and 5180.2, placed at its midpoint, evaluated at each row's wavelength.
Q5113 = -0.20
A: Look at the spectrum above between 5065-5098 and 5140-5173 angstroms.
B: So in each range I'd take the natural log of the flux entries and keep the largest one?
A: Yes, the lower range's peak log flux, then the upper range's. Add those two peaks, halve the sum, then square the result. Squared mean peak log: 5.4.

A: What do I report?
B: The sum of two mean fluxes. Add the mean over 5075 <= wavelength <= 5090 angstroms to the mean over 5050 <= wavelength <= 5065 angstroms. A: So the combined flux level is 19.0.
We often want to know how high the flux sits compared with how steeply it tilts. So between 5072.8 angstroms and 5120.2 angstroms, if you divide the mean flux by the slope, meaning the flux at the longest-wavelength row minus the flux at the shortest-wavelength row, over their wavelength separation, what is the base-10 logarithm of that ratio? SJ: 4.6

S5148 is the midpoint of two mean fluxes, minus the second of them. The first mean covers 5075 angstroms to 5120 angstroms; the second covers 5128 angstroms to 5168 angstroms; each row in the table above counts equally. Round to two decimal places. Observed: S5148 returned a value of 0.12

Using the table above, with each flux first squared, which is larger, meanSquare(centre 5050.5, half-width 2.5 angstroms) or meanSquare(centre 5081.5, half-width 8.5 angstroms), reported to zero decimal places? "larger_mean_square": 97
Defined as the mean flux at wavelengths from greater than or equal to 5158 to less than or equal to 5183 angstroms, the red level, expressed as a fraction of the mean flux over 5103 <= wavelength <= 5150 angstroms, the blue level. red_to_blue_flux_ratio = 0.95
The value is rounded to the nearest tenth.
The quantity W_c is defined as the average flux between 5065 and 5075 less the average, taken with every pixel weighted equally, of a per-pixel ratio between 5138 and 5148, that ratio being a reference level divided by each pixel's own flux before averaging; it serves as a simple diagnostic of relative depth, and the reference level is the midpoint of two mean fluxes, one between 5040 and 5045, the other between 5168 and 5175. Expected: 8.7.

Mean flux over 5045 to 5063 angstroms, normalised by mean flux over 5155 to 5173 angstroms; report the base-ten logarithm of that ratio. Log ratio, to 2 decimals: 0.03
